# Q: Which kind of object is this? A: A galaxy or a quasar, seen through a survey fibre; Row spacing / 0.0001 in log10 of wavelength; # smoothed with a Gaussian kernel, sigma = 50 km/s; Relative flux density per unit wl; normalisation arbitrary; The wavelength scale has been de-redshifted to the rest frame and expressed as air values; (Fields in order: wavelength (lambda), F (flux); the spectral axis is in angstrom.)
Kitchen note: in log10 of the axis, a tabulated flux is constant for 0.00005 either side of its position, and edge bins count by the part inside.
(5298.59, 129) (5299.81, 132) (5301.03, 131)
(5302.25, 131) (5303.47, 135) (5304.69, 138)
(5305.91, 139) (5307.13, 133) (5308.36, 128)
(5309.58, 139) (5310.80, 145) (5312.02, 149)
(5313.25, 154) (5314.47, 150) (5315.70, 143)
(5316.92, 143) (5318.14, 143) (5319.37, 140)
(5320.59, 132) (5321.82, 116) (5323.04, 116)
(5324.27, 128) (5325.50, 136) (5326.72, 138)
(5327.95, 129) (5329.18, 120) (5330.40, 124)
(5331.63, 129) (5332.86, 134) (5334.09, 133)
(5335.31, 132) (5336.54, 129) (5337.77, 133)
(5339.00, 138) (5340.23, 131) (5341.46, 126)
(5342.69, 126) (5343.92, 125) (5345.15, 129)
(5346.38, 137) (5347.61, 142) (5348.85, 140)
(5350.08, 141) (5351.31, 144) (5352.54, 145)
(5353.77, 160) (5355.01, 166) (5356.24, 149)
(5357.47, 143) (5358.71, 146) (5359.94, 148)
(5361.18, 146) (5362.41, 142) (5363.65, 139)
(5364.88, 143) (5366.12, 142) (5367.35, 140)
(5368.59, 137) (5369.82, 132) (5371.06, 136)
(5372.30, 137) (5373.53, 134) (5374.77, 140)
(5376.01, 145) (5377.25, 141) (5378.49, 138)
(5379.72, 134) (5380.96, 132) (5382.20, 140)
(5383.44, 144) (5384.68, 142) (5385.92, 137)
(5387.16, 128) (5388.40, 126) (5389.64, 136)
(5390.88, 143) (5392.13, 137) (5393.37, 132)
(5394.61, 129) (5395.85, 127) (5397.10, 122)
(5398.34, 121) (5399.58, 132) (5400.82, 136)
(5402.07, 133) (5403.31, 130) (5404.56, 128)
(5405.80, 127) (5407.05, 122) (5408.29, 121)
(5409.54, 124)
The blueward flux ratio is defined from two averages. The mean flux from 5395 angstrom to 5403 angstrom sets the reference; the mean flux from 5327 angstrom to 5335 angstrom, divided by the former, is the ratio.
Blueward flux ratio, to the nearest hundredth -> 1.00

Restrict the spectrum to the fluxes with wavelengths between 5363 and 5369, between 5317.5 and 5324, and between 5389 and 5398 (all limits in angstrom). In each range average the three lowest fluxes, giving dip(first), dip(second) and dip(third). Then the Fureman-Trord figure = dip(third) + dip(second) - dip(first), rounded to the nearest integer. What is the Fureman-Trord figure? 109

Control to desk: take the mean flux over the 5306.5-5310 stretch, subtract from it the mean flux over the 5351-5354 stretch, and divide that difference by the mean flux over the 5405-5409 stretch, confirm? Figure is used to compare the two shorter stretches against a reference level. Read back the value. -0.13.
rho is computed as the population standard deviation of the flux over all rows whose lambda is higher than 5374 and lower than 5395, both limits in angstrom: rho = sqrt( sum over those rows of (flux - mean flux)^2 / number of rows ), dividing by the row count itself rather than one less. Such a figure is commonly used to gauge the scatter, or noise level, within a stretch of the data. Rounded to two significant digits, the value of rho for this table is 5.6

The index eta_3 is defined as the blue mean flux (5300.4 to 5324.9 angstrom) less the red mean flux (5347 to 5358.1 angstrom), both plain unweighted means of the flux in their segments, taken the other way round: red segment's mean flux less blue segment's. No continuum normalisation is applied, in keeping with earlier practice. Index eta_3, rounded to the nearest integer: 11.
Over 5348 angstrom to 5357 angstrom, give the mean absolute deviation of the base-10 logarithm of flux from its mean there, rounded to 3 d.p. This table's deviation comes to 0.022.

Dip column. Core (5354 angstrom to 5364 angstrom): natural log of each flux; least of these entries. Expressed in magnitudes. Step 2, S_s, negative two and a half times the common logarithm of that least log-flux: -1.73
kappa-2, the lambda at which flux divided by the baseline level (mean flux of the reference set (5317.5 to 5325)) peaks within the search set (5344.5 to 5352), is 5351.31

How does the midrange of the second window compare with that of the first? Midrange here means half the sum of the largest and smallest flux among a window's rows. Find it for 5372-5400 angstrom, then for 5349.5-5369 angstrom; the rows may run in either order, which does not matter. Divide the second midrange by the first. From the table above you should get 1.14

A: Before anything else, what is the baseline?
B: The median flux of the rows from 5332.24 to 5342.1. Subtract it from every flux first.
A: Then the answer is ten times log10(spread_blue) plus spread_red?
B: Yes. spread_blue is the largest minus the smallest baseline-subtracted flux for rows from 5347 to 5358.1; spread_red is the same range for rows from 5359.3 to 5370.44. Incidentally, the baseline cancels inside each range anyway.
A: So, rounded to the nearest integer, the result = 30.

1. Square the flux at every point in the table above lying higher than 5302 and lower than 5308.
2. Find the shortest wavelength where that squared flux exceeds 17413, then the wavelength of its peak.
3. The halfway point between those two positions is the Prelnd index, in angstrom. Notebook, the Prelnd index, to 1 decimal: 5304.7 angstrom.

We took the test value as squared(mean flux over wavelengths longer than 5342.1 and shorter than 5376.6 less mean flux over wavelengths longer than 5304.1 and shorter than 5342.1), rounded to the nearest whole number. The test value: 46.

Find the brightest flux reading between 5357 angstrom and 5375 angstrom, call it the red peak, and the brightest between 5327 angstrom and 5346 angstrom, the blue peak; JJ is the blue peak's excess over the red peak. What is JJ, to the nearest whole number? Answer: -10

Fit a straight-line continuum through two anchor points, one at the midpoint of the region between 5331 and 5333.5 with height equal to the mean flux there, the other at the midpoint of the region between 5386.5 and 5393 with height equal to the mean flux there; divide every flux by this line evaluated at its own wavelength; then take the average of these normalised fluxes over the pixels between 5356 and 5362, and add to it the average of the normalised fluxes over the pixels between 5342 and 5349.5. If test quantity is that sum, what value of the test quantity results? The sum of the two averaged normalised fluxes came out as 2.11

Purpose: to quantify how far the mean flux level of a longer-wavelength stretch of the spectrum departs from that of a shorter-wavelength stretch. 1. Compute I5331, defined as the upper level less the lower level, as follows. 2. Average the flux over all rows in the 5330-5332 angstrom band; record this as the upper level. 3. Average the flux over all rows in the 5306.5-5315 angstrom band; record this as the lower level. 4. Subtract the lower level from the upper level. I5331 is -16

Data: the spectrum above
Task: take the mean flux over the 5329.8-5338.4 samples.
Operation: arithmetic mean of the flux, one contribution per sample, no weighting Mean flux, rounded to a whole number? 131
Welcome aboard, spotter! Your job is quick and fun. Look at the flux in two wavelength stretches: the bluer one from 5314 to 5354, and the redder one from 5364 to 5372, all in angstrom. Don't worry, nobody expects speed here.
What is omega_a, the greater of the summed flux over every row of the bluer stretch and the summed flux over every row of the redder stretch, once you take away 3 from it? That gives 4429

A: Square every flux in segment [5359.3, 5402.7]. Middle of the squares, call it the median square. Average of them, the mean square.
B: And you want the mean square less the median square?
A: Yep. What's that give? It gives -145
